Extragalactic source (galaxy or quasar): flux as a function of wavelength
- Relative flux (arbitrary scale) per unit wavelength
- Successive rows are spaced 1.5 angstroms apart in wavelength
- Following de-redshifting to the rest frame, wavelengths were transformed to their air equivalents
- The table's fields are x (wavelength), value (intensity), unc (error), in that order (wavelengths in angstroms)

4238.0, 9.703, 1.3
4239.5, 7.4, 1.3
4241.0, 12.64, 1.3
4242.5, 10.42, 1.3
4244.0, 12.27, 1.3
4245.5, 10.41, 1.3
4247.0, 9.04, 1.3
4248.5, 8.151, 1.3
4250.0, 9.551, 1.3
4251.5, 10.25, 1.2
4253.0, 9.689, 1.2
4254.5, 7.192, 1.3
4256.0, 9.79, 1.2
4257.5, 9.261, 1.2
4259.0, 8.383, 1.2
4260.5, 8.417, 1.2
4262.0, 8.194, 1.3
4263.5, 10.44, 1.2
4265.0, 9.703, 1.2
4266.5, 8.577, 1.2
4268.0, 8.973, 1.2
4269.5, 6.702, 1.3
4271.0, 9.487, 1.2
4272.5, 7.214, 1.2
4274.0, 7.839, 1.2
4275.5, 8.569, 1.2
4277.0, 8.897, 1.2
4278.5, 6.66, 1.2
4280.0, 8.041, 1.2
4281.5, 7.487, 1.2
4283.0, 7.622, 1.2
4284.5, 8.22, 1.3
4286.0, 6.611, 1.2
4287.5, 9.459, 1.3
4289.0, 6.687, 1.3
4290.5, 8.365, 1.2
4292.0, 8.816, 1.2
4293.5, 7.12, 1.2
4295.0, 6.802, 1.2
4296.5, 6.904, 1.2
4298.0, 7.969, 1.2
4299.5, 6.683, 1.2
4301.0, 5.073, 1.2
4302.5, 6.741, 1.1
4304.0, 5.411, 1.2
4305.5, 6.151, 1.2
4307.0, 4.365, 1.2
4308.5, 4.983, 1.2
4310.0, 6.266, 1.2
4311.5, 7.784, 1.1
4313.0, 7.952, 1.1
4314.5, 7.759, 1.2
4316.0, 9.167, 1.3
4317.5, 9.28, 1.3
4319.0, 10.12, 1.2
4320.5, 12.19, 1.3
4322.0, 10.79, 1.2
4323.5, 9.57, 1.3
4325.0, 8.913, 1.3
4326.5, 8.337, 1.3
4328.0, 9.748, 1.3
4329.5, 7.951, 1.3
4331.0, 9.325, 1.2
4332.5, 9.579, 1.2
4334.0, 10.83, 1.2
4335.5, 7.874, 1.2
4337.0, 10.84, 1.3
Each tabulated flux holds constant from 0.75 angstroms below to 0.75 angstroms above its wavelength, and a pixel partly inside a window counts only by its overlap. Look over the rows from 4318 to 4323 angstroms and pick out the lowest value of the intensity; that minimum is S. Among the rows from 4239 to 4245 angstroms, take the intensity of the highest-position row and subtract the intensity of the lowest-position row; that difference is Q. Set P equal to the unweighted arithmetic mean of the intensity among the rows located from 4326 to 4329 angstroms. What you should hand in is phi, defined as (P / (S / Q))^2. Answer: 19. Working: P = 9.0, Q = 4.9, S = 10.12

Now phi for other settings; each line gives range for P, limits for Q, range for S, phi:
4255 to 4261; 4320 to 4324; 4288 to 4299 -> 12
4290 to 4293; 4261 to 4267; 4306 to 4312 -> 1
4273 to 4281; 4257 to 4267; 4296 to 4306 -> 1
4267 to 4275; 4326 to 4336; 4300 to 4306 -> 1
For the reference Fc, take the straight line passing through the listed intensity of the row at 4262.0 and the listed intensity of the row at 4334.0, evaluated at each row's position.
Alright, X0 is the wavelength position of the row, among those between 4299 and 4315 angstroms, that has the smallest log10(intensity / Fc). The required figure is 4307.0 angstroms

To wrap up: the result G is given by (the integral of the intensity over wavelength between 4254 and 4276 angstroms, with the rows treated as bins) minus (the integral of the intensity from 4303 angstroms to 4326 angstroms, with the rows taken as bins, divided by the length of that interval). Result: 181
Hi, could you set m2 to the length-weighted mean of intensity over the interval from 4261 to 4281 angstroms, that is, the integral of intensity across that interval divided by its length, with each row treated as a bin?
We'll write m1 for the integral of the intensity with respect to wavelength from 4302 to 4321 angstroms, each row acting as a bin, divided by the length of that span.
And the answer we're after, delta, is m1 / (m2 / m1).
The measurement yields 6.7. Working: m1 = 7.5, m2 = 8.40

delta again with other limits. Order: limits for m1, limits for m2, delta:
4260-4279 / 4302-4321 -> 9.5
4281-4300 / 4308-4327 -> 6.6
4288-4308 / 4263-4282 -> 5.4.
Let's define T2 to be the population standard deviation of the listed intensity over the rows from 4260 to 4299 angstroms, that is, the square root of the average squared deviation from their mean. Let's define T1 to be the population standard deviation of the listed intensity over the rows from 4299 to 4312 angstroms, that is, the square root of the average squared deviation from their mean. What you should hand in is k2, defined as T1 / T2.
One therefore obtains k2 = 0.97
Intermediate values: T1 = 1.01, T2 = 1.04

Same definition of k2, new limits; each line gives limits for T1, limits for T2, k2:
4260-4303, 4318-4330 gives 0.91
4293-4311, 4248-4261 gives 1.08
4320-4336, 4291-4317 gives 0.96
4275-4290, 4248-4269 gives 1.06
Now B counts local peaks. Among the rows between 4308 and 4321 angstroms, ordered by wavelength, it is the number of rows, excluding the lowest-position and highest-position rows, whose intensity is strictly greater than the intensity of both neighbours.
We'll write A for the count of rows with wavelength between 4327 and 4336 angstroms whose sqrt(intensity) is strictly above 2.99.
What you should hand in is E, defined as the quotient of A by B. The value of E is 4.00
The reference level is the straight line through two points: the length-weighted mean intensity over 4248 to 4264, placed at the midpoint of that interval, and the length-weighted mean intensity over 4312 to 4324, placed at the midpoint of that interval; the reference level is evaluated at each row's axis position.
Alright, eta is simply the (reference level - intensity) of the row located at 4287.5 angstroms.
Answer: -0.2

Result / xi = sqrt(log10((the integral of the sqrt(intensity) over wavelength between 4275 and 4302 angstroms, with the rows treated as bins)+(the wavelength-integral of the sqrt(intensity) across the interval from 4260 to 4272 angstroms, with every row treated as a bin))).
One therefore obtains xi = 1.43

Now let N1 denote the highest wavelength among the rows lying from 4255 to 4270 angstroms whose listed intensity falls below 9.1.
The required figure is 4269.5 angstroms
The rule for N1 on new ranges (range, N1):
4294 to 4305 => 4304.0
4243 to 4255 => 4254.5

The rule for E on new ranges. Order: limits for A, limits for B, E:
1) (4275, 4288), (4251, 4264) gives 0.50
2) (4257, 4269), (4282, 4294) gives 1.33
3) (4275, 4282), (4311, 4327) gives 0.00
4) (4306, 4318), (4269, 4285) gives 0.67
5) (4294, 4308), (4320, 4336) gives 0.00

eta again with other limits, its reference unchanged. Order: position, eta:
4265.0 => -0.6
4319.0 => -0.5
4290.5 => 1.0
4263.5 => -1.4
